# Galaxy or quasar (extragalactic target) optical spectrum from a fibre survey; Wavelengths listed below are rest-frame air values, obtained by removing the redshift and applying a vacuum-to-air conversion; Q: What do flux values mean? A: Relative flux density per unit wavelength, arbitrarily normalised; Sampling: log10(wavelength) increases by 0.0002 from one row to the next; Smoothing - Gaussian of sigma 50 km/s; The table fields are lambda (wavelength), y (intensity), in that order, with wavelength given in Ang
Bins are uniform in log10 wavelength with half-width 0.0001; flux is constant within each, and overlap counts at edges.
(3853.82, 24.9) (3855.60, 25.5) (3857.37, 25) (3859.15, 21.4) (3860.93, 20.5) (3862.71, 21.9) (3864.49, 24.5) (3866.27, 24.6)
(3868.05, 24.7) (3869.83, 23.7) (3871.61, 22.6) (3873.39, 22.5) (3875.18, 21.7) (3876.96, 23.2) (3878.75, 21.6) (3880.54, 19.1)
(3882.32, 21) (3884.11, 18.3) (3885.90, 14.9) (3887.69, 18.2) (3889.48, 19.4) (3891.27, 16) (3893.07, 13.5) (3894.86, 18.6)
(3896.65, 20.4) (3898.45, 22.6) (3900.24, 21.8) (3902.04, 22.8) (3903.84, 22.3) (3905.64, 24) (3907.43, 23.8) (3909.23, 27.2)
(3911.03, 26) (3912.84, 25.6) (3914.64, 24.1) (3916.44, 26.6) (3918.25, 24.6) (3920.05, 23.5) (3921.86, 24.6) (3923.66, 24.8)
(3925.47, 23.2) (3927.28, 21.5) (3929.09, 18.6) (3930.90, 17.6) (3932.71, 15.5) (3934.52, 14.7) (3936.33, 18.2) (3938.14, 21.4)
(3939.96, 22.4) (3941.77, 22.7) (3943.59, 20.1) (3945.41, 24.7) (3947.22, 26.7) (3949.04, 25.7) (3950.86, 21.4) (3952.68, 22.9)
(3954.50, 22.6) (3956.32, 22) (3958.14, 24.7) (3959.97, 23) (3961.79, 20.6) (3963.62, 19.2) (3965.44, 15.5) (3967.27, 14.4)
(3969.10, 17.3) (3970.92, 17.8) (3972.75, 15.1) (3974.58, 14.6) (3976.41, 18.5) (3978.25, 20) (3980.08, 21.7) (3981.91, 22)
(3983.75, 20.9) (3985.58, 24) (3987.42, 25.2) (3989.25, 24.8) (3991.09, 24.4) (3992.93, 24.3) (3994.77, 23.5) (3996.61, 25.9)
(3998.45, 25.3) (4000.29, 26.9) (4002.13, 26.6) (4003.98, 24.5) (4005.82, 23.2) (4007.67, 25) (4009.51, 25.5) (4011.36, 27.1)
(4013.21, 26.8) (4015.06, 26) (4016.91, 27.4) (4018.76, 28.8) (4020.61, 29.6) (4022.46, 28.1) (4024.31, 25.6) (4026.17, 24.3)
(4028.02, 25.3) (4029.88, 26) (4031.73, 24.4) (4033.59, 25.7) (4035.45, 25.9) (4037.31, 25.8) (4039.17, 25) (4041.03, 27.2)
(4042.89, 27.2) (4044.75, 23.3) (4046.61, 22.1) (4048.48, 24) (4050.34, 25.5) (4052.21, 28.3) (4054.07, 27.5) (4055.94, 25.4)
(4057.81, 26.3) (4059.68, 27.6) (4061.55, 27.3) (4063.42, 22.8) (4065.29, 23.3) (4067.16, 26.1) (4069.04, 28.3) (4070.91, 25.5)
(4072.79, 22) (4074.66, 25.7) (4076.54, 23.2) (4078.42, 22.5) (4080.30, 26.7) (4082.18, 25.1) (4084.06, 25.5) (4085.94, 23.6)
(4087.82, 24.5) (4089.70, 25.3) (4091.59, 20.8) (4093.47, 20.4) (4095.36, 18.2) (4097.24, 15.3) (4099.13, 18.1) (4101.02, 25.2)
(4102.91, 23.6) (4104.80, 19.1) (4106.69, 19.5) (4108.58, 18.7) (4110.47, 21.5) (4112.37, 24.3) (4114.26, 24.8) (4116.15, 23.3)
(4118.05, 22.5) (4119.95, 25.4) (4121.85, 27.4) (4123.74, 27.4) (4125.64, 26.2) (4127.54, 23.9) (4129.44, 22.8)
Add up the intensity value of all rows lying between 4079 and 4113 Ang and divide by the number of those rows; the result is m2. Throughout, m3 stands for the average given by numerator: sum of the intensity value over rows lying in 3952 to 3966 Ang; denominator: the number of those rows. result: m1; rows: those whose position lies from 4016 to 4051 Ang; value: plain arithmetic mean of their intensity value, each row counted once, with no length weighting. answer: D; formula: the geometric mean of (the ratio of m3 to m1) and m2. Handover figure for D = 4.3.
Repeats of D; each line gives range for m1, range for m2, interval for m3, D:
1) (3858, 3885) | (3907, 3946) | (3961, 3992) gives 4.5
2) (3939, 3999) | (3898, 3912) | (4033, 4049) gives 5.3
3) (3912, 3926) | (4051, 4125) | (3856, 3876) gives 4.7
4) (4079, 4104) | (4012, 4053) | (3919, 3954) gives 5.0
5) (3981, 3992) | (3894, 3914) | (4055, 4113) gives 4.8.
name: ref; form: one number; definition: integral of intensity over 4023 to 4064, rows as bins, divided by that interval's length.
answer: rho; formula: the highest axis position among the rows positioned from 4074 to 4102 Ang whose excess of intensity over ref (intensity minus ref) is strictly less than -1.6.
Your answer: 4099.13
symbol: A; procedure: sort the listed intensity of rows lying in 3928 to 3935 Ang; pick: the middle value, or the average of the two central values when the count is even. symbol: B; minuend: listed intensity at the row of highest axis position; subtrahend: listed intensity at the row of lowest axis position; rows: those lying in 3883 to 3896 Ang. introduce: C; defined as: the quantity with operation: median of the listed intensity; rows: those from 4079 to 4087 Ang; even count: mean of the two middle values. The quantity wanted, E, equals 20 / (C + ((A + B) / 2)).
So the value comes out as 0.593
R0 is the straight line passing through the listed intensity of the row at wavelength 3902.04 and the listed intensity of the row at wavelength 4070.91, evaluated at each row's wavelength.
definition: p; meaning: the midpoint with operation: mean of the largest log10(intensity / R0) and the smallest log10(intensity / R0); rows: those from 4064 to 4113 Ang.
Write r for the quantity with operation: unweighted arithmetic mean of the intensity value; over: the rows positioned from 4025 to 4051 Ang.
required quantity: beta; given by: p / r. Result -0.0036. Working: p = -0.092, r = 25.1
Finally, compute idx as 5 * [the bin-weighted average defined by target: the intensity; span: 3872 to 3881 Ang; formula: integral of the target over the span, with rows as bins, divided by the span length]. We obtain 109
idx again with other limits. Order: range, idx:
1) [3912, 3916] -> 125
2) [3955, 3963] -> 112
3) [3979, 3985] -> 108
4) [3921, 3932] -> 108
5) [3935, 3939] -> 96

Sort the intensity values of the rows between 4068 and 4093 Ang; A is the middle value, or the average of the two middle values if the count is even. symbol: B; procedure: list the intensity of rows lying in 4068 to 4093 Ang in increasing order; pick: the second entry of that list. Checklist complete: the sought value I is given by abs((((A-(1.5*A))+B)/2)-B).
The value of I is 17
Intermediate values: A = 25.1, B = 22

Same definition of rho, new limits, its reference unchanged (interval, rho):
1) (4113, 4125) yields 4118.05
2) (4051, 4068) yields 4065.29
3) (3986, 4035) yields 4005.82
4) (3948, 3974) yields 3972.75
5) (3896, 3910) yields 3907.43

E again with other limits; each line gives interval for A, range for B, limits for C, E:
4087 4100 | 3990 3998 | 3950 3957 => 0.602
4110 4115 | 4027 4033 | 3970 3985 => 0.646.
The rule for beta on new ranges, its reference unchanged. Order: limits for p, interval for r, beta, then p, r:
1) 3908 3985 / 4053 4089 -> -0.0029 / -0.072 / 25.2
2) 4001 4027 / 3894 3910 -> 0.0012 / 0.028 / 22.6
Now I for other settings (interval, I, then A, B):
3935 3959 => 16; 22.6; 20.1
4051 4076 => 18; 26.1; 22.8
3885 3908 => 13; 20.4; 14.9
